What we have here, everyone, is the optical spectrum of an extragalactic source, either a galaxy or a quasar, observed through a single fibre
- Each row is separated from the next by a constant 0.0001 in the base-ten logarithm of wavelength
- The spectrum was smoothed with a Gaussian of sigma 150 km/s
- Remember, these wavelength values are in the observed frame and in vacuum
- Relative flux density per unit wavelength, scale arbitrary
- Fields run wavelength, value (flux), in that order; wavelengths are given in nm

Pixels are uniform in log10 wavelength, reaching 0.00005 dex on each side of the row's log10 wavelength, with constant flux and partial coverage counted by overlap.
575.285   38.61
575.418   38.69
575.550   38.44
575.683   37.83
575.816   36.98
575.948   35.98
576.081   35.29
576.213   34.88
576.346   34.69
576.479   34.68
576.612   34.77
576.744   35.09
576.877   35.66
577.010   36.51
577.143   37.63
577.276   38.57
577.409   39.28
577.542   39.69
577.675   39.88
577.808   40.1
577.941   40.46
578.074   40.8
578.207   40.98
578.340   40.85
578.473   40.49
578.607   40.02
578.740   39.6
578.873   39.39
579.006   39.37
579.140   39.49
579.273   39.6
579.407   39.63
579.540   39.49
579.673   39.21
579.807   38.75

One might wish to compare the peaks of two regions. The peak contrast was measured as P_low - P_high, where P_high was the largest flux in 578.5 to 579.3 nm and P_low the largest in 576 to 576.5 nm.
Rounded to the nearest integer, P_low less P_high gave -5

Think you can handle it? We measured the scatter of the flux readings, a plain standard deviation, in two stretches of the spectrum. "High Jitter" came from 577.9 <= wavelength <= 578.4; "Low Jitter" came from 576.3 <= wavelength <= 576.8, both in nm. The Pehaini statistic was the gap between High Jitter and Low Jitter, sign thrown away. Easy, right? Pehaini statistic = 0.03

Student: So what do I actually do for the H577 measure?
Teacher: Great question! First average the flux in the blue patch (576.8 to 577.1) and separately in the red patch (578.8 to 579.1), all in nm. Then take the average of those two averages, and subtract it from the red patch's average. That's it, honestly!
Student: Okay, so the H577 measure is 1.6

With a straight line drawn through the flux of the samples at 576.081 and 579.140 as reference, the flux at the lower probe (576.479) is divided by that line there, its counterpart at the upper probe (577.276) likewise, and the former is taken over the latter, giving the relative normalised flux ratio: 0.93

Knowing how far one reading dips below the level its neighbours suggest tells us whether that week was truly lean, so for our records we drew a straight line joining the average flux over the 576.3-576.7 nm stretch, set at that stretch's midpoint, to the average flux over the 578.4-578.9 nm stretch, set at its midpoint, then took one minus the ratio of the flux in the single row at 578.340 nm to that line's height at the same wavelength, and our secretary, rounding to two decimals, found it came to -0.04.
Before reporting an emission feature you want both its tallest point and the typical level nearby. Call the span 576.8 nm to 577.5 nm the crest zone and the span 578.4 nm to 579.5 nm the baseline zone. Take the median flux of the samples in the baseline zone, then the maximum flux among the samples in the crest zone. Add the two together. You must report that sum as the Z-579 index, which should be 79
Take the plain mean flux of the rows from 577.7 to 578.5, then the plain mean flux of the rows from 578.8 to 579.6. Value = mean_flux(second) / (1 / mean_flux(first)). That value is 1604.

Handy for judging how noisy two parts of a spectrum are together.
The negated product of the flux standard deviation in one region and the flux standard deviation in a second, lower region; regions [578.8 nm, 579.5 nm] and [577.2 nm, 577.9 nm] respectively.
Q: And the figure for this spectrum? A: -0.1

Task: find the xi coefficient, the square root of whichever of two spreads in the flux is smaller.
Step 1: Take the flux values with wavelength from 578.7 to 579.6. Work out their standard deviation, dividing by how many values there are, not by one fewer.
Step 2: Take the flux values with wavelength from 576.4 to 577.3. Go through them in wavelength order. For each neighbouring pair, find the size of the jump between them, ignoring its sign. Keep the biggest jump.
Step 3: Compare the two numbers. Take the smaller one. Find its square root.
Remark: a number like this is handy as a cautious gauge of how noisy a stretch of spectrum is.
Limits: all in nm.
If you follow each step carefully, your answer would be 0.31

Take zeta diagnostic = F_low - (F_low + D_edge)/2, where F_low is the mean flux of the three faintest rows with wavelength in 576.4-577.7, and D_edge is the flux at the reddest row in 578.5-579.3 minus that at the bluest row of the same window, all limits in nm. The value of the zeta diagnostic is 17.63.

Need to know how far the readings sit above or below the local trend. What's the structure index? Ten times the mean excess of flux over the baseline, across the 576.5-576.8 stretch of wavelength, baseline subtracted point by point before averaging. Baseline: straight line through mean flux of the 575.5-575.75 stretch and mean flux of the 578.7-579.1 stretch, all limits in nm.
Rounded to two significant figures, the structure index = -36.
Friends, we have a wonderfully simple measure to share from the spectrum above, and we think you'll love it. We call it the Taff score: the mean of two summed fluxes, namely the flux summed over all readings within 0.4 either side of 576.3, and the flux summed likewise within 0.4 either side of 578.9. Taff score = 224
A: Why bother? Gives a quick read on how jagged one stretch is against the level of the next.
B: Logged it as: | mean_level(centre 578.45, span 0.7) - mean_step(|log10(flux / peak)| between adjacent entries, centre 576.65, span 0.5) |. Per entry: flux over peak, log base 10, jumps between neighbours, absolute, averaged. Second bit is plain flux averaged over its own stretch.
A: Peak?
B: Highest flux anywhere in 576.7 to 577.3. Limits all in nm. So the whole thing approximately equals 40.4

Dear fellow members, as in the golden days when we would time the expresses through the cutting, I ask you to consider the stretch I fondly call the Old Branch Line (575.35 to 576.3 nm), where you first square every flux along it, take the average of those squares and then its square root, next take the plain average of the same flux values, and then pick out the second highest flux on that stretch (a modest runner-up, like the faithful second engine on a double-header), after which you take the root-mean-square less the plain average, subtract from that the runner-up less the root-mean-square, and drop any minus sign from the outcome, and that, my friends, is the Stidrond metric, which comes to 1.5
